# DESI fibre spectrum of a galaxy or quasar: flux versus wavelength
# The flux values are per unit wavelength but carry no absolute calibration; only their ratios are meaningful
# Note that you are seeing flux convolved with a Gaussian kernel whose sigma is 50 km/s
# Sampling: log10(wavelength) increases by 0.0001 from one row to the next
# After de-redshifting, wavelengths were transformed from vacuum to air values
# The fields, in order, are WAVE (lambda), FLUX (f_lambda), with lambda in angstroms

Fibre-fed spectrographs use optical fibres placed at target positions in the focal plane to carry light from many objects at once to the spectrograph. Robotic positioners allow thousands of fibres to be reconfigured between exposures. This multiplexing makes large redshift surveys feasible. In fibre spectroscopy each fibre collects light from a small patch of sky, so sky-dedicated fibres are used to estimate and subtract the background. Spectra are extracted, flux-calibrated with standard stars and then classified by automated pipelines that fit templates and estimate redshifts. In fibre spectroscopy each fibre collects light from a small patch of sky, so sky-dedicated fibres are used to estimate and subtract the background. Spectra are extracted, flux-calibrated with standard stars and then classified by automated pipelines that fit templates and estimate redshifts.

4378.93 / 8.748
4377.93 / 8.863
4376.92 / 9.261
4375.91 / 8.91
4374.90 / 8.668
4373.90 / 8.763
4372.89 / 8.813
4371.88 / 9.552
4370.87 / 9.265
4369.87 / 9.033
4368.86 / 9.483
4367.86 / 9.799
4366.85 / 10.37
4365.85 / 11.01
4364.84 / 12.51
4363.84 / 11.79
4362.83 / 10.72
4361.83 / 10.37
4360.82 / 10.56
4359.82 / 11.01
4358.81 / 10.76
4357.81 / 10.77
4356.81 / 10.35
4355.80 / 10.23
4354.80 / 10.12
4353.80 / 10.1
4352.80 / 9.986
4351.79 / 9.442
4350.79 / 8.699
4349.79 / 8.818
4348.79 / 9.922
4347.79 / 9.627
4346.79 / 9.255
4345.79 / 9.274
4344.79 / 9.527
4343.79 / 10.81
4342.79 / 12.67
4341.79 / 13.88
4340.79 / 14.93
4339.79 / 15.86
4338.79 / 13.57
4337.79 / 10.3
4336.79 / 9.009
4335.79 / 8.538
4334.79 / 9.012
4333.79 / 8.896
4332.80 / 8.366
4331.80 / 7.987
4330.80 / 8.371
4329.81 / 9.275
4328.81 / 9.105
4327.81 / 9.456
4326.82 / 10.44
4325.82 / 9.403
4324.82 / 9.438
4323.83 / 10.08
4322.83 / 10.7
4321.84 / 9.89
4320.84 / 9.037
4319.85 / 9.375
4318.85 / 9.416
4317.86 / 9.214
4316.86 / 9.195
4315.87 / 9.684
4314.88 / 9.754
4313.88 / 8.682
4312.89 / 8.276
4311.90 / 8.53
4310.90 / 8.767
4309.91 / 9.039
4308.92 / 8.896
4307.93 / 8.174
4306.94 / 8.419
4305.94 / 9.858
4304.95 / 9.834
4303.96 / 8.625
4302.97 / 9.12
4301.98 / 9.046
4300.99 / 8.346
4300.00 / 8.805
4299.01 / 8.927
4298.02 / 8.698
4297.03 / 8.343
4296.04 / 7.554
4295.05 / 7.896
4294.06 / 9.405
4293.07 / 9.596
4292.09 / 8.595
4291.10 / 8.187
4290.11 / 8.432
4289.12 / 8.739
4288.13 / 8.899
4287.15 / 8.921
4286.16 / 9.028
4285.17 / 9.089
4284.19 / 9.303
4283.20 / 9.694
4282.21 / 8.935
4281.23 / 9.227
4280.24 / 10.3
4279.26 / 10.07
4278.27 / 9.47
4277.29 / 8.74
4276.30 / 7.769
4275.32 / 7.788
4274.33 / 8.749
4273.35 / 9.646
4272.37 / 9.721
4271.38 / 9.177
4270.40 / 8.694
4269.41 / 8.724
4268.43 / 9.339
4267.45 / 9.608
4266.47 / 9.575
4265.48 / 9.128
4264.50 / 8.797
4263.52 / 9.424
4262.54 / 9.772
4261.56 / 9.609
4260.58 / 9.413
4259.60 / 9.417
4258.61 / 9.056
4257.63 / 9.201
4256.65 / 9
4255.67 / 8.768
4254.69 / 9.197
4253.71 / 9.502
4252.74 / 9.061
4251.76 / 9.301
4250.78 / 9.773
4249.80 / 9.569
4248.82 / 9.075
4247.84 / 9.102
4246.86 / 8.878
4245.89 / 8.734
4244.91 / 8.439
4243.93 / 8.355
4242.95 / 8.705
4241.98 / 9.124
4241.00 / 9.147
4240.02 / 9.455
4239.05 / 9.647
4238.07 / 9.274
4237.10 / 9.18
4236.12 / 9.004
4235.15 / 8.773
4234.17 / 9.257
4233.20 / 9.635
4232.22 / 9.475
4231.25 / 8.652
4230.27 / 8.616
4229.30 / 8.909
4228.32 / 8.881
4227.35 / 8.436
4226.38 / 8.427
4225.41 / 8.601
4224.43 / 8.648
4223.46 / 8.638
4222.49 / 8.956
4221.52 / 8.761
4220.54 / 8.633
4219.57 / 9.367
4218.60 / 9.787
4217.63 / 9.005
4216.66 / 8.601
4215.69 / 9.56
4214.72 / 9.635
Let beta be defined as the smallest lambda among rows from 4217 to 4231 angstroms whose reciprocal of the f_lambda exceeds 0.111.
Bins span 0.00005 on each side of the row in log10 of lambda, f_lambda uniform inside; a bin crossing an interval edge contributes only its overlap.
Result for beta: 4217.63 angstroms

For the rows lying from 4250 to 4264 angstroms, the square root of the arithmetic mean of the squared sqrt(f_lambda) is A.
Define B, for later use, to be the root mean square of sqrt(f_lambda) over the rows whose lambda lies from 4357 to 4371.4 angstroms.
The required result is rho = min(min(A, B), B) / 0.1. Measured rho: 30.5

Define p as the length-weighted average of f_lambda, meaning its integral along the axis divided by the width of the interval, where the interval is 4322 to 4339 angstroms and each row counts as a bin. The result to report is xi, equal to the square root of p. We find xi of 3.08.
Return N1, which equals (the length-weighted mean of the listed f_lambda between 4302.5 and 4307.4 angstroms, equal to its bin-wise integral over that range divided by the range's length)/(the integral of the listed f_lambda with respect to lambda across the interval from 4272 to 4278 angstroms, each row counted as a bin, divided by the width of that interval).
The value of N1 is 1.05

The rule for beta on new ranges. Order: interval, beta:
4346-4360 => 4349.79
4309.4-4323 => 4310.90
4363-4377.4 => 4372.89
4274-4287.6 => 4274.33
